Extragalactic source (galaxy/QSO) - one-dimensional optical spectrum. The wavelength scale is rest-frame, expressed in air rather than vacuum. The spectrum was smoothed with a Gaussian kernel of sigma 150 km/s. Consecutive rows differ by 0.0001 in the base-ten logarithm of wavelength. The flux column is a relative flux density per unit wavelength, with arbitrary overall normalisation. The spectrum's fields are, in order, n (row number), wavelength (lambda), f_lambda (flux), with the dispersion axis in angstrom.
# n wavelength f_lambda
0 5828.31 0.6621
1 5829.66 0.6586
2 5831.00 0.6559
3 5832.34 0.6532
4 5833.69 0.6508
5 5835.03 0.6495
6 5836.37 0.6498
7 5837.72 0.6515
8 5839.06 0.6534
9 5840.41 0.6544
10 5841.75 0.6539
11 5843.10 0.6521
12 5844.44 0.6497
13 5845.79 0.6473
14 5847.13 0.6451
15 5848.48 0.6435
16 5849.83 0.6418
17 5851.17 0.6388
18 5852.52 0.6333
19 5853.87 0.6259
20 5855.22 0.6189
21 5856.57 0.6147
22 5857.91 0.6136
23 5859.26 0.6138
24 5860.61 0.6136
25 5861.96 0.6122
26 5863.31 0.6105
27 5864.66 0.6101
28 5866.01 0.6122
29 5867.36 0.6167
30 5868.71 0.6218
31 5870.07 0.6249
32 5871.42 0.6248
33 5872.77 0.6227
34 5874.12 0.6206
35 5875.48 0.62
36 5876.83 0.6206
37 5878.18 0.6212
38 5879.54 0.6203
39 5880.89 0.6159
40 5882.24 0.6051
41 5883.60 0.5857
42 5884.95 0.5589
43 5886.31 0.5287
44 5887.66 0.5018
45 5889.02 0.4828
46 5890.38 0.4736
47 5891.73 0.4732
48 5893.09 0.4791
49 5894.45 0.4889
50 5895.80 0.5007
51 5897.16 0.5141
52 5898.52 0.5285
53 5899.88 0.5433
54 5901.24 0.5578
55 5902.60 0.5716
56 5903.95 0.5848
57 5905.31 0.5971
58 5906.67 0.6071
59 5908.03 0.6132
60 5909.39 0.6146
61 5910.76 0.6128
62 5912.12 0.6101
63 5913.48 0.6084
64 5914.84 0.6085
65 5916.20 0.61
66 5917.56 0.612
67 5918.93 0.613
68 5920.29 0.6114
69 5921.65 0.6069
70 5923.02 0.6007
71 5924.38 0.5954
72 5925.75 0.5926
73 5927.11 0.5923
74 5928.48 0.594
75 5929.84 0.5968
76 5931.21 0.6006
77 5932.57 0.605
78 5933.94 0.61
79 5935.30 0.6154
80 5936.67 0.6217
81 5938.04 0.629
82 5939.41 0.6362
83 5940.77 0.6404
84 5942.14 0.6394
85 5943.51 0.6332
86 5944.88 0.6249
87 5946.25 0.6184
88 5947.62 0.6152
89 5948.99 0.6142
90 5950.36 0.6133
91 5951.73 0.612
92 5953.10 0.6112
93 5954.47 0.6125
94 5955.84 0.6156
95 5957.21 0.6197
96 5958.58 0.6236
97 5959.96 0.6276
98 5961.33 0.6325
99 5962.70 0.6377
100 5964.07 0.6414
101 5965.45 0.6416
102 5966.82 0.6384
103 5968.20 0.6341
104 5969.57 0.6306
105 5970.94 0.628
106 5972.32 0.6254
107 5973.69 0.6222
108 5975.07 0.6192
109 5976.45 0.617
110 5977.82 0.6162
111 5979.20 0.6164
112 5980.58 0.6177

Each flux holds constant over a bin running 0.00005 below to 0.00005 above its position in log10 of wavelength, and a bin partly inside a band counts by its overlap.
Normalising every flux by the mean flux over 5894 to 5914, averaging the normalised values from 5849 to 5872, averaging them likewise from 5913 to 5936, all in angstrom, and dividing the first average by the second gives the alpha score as 1.03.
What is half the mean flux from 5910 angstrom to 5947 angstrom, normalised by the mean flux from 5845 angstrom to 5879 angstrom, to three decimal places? 0.491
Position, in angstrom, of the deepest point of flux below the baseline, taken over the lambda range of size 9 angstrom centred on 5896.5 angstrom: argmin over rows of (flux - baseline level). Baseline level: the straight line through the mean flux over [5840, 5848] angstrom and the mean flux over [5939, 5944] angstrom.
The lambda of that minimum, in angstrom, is 5893.09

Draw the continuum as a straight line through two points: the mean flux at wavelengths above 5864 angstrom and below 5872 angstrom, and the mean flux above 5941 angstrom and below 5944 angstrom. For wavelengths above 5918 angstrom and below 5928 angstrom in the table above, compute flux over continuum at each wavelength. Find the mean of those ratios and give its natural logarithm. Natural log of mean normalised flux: -0.05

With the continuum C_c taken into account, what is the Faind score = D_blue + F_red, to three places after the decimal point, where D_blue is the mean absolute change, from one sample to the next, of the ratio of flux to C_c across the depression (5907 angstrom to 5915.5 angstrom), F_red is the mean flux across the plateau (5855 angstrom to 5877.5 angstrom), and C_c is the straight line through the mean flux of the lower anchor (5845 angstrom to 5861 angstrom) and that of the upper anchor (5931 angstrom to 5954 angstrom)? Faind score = 0.620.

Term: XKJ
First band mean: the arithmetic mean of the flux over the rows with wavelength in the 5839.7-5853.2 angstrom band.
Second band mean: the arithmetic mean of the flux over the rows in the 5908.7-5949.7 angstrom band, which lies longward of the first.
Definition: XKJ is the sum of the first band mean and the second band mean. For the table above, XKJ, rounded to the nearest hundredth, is 1.26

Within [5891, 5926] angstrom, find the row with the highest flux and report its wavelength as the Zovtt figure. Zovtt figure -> 5909.39 angstrom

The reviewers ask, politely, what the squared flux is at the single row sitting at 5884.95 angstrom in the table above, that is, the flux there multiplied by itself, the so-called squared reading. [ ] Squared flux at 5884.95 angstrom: 0.31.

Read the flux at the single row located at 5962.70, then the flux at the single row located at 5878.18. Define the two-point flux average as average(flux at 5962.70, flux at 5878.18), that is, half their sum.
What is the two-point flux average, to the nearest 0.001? 0.629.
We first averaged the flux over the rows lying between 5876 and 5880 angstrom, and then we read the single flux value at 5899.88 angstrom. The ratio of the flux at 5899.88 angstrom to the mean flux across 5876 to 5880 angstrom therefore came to 0.88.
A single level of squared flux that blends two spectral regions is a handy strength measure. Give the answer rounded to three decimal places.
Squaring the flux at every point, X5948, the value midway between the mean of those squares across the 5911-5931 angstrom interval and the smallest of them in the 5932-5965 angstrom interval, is 0.365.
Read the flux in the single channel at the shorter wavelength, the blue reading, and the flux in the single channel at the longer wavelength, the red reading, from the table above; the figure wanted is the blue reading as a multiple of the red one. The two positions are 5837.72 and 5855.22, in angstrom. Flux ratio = 1.05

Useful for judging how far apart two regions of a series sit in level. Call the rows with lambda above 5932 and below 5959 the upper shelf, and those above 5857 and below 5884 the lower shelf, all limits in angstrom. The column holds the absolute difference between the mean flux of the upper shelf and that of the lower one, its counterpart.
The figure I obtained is 0.005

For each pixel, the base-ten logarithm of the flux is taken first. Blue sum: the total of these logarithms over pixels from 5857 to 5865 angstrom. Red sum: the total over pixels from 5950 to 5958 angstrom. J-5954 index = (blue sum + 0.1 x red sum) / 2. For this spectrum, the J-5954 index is -0.703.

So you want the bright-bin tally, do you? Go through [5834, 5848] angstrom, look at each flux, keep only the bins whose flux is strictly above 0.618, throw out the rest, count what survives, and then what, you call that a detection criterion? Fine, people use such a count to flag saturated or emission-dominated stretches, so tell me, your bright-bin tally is 10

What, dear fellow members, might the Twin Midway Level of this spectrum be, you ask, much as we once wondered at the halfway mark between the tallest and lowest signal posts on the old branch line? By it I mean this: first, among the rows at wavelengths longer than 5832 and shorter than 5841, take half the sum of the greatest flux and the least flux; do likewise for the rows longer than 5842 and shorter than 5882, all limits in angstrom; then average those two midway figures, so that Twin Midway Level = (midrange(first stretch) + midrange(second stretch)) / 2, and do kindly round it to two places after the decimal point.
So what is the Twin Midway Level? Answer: 0.64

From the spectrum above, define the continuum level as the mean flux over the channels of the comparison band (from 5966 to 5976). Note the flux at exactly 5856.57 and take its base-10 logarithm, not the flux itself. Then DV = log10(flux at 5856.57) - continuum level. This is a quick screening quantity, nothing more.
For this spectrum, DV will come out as -0.84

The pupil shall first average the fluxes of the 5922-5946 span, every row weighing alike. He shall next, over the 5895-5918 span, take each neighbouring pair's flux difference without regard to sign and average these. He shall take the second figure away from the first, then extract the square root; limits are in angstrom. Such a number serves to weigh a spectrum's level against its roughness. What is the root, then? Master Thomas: 0.778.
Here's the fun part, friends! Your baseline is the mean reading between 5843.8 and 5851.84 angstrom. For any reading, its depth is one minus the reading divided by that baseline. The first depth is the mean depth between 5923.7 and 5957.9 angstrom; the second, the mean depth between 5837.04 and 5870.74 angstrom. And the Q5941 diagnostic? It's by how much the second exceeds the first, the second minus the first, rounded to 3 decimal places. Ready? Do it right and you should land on -0.026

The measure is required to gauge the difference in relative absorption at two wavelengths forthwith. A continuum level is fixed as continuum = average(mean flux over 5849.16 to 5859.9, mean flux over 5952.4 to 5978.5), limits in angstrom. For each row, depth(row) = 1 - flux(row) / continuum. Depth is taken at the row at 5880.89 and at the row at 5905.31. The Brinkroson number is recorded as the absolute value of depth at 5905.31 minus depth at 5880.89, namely 0.030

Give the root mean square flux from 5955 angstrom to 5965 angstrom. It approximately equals 0.63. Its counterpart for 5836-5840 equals 0.65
